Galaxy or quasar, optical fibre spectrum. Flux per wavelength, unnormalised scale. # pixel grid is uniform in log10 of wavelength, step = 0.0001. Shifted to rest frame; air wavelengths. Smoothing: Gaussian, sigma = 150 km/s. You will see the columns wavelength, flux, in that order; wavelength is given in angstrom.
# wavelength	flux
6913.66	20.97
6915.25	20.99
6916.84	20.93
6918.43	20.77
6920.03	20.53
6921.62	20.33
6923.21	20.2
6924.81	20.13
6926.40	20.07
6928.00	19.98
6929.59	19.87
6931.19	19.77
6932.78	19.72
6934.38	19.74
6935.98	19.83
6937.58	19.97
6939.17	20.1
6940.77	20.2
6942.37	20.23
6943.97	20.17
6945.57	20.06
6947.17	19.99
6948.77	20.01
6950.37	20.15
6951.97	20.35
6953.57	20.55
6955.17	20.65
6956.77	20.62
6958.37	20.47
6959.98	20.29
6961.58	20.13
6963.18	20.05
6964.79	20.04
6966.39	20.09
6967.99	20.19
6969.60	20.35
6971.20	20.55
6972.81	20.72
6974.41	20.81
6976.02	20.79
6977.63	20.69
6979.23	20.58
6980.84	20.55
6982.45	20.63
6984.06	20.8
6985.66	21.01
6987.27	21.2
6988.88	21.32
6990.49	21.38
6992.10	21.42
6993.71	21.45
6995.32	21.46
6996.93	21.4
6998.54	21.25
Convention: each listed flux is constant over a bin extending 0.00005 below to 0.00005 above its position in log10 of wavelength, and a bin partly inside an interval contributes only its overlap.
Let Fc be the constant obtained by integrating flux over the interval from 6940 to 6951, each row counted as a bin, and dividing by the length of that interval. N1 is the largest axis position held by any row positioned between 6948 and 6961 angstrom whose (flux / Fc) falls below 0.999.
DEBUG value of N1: 6948.77 angstrom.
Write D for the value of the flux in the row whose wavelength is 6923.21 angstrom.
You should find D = 20.2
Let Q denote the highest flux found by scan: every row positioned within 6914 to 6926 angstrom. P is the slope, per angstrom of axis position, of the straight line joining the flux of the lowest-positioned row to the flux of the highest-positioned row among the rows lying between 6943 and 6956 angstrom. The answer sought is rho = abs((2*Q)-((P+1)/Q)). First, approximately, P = 0.043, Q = 20.99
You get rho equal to 41.9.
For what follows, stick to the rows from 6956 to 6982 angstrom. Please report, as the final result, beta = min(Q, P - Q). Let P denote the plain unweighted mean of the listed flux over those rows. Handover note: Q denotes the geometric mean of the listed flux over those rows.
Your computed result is 0.0017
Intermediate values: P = 20.4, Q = 20.4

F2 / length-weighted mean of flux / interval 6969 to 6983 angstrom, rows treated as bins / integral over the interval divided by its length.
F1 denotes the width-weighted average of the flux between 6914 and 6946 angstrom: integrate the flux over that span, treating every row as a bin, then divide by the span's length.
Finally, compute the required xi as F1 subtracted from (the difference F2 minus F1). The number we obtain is -19.8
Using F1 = 20.2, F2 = 20.63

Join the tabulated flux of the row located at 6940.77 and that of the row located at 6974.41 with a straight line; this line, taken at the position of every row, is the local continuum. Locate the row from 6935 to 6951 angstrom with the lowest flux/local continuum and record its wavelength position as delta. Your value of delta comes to 6948.77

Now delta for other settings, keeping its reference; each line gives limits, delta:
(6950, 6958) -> 6950.37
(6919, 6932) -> 6931.19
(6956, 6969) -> 6964.79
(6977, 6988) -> 6980.84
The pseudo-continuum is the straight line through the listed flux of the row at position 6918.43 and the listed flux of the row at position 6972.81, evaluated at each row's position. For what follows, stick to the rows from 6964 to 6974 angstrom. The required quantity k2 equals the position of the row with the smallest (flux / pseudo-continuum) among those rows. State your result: 6964.79 angstrom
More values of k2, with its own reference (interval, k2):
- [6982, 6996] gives 6982.45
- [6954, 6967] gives 6964.79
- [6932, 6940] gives 6932.78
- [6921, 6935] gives 6932.78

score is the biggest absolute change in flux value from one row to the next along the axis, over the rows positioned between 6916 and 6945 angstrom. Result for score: 0.240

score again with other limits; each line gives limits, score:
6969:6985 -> 0.200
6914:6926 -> 0.240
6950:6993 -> 0.210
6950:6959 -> 0.200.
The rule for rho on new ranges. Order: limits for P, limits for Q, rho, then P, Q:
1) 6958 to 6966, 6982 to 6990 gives 42.6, -0.067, 21.32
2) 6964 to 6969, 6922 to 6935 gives 40.3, 0.047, 20.2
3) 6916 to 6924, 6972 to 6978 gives 41.6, -0.115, 20.81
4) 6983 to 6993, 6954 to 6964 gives 41.2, 0.077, 20.65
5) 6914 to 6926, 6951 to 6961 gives 41.3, -0.090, 20.65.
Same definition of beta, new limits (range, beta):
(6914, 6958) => 0.0029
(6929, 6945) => 0.0009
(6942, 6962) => 0.0012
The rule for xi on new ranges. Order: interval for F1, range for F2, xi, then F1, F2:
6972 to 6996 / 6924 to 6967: -21.9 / 21.0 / 20.12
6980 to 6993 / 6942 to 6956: -21.8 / 21.0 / 20.24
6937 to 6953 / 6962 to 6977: -19.9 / 20.1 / 20.39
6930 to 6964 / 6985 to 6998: -18.9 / 20.1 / 21.33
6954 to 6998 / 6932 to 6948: -21.5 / 20.7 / 19.99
